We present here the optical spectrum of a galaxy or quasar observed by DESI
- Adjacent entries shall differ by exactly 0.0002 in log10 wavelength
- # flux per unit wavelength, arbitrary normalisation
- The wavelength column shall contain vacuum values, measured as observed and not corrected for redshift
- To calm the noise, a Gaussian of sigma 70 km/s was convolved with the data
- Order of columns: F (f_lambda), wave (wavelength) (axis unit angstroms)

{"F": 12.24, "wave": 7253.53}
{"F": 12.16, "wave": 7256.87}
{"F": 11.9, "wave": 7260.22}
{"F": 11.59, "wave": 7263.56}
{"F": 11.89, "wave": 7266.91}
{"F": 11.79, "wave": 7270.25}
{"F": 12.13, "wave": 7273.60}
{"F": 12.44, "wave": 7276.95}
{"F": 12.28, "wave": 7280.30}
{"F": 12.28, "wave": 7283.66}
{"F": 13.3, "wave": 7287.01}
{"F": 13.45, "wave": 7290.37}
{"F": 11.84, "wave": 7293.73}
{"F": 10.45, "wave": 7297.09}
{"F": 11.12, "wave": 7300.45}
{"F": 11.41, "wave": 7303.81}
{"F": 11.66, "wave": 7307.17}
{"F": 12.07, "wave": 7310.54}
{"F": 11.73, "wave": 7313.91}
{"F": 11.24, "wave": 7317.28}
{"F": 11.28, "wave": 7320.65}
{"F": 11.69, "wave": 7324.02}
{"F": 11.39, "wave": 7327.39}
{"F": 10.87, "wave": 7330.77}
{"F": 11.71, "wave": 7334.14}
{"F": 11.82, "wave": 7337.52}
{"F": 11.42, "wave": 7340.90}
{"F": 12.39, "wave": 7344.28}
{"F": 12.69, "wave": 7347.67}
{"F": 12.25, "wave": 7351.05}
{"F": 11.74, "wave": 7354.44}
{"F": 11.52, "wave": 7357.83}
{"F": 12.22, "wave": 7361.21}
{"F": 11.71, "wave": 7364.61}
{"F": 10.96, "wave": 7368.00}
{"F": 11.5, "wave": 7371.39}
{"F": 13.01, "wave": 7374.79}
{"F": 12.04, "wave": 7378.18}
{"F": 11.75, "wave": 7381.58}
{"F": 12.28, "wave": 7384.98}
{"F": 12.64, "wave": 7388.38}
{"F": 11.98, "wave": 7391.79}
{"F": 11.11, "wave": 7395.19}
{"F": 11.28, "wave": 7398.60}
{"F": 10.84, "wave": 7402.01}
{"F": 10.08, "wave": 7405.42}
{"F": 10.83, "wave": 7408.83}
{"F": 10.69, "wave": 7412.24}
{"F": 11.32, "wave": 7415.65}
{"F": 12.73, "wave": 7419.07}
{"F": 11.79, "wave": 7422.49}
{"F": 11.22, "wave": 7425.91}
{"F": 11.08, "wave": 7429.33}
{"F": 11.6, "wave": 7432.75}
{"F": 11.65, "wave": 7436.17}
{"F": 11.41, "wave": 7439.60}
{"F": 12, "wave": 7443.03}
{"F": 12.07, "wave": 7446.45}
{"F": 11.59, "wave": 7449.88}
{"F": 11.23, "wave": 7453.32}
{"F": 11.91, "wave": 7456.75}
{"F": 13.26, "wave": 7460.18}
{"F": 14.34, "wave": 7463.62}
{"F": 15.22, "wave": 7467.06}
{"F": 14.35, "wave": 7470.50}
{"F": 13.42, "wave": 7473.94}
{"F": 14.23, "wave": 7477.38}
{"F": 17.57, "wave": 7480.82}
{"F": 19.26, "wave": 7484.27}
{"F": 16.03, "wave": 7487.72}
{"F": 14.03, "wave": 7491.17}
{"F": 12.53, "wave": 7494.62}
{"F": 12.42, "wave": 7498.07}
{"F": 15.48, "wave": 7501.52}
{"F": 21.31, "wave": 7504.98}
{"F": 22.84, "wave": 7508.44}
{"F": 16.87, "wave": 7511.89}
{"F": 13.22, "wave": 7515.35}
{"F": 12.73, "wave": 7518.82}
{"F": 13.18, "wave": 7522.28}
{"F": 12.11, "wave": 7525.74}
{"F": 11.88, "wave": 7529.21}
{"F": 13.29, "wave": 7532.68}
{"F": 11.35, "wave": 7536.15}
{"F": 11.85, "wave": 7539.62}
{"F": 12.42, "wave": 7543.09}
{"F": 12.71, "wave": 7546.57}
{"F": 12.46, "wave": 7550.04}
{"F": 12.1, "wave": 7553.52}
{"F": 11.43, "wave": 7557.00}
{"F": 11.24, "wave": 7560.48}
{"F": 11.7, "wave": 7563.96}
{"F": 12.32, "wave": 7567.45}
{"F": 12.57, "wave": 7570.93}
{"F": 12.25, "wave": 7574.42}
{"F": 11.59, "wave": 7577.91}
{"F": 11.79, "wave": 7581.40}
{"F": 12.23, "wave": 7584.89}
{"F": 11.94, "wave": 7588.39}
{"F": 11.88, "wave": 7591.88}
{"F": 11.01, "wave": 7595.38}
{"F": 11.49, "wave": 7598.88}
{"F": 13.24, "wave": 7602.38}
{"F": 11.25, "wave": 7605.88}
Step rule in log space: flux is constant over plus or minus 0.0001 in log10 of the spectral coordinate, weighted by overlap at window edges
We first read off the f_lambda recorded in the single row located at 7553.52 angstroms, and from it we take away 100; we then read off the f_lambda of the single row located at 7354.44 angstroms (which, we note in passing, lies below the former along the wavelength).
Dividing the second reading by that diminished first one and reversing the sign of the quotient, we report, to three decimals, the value 0.134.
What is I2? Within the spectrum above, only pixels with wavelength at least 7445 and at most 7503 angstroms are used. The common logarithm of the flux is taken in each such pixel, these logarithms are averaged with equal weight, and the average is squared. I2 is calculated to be 1.31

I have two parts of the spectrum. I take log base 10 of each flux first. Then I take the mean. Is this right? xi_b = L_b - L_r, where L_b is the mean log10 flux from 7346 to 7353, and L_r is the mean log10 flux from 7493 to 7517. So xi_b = -0.11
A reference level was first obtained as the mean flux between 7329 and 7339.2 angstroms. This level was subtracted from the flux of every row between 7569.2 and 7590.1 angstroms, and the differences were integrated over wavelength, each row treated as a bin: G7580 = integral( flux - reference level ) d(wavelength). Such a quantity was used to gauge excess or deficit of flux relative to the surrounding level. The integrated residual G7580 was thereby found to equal 12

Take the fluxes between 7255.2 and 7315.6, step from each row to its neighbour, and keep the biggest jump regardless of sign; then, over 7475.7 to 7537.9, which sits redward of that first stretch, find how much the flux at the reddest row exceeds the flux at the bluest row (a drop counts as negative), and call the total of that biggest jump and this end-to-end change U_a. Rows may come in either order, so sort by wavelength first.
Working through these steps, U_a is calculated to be -1.3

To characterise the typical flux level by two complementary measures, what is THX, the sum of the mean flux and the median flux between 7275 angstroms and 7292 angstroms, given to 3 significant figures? 25.2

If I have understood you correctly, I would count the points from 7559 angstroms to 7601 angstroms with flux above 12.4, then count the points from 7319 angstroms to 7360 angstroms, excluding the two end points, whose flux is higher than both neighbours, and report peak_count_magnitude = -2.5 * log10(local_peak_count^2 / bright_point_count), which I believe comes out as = -2.4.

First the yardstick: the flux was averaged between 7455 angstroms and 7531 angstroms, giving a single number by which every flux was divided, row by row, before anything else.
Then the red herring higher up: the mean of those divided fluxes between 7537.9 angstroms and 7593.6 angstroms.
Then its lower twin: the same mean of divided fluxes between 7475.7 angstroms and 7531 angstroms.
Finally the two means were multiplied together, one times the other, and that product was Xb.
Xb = 0.83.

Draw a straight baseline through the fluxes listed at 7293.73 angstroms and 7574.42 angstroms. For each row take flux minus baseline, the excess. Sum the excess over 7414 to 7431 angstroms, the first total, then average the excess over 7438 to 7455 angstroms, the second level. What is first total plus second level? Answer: -2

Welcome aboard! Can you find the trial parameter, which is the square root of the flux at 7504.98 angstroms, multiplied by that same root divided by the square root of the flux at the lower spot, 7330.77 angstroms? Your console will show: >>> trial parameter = 6.5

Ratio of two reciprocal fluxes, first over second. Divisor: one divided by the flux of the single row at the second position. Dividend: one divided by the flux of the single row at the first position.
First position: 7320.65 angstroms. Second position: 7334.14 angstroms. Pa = 1.0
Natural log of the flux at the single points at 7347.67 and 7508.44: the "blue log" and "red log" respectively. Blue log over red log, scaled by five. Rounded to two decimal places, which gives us 4.06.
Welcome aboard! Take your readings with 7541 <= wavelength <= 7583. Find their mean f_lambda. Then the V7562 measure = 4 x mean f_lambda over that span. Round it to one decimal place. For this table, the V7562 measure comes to 48.2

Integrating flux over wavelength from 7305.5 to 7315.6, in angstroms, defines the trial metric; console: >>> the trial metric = 119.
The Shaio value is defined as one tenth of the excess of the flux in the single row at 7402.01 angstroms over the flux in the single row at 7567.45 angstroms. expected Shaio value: -0.15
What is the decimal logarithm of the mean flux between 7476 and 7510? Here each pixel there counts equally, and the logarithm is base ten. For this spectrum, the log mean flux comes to 1.22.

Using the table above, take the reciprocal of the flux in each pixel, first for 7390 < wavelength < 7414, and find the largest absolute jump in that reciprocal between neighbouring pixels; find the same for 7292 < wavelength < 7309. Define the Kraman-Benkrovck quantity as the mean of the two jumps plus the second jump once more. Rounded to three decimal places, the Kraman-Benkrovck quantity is 0.020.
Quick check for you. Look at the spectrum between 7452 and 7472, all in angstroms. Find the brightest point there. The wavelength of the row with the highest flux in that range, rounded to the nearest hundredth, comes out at 7467.06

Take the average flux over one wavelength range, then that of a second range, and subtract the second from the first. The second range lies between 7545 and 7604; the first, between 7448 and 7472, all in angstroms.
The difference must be 1.1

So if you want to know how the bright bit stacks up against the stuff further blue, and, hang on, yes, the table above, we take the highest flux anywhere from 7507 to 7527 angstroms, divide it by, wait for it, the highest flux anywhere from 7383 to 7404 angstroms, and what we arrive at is 1.8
